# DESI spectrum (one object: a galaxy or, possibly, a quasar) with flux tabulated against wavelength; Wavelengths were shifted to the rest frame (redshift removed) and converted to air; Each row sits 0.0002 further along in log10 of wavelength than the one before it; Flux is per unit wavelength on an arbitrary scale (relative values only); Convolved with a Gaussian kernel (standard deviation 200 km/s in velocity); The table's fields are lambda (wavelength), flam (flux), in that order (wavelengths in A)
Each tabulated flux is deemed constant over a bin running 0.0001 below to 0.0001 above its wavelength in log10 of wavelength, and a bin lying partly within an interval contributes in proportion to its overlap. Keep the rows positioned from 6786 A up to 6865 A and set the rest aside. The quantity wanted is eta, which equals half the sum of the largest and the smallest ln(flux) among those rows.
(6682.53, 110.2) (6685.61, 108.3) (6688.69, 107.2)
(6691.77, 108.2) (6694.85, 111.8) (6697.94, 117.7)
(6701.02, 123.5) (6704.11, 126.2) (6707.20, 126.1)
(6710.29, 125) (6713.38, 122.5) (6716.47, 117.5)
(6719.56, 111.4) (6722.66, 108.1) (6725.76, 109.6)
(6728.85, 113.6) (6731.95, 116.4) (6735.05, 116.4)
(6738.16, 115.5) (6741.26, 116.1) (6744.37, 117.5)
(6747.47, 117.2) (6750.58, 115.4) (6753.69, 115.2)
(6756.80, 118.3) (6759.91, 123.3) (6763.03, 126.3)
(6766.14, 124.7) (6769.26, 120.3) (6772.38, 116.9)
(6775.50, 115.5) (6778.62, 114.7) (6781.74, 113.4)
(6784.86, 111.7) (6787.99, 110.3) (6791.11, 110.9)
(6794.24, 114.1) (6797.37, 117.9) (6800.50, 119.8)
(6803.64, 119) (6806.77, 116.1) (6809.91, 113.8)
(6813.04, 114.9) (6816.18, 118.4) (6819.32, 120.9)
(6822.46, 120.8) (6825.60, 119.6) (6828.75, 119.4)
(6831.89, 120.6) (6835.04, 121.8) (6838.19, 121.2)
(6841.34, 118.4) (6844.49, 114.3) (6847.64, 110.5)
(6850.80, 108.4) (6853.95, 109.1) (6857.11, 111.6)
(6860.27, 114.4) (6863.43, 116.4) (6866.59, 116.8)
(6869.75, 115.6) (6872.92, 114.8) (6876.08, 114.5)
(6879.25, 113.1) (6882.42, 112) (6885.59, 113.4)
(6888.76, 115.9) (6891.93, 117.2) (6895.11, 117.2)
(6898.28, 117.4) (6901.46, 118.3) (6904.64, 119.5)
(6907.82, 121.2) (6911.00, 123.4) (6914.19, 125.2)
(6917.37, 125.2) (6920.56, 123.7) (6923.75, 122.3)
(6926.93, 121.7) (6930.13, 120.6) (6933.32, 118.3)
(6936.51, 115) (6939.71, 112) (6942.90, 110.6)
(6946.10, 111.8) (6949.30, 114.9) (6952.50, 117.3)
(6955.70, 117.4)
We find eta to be 4.74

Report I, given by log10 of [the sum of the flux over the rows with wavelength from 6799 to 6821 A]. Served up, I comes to 2.92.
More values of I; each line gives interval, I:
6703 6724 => 2.92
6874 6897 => 2.90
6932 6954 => 2.90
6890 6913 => 2.92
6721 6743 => 2.90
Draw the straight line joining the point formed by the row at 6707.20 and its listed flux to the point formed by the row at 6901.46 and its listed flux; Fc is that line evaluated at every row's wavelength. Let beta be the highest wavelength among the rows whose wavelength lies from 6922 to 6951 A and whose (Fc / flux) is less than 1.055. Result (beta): 6949.30 A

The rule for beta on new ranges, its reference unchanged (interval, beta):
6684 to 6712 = 6710.29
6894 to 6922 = 6920.56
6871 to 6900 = 6898.28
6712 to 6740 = 6713.38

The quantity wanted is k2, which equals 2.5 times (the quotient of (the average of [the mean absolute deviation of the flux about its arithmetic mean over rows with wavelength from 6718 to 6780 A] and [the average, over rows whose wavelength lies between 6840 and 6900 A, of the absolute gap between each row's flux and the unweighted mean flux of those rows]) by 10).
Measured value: 0.68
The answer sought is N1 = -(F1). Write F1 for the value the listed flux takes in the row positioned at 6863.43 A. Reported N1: -116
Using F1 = 116.4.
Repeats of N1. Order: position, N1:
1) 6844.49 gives -114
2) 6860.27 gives -114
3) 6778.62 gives -115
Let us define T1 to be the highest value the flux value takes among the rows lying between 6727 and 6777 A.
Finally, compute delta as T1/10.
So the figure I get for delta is 12.6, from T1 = 126.3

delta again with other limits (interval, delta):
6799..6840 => 12.2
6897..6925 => 12.5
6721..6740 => 11.6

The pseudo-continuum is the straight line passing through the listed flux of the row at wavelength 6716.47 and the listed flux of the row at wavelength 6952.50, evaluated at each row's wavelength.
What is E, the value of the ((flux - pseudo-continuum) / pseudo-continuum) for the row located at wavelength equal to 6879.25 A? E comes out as -0.036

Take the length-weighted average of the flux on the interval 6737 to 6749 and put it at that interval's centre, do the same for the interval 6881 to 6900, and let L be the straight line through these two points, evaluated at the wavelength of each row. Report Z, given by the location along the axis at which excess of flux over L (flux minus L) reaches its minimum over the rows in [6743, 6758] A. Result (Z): 6753.69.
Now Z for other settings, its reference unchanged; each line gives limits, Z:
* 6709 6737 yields 6722.66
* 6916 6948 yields 6942.90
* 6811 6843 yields 6813.04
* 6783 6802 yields 6787.99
